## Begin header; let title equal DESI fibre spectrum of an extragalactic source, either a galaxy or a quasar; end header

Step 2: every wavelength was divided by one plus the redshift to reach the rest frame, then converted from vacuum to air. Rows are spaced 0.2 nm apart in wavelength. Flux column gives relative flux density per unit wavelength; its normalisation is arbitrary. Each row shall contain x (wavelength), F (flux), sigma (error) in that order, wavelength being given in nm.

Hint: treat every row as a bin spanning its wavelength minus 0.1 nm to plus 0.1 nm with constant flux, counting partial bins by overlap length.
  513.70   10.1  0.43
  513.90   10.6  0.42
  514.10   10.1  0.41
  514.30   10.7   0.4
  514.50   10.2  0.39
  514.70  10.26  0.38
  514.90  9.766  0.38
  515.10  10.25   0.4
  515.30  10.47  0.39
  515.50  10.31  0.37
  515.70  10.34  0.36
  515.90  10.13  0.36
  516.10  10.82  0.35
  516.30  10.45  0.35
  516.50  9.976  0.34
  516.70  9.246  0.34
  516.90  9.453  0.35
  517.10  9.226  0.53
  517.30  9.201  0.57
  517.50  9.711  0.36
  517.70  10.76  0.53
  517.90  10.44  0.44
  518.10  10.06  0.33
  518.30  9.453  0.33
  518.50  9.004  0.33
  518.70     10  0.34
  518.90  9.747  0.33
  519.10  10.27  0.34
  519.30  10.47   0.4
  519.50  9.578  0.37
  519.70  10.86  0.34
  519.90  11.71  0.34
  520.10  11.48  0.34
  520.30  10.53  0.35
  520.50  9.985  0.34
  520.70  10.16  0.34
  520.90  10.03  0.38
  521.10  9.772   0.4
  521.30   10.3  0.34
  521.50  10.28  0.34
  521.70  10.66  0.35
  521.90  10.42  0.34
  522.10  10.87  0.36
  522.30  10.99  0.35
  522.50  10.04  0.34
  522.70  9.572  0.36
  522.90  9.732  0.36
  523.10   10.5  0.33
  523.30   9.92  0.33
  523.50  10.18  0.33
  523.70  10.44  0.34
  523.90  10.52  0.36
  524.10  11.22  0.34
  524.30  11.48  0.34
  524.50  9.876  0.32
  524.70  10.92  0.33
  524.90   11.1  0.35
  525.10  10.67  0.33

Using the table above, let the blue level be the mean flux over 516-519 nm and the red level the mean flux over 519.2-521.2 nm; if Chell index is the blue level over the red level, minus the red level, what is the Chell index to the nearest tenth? -9.5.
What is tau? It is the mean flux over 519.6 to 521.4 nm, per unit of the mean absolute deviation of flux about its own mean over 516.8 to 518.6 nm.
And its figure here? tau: 22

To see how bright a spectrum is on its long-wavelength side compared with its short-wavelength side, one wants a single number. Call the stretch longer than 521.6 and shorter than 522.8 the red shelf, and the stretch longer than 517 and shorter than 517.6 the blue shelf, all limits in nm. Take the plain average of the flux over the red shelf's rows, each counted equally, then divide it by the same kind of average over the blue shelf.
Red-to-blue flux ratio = 1.11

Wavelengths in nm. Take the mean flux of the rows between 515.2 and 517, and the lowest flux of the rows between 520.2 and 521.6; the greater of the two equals 10.13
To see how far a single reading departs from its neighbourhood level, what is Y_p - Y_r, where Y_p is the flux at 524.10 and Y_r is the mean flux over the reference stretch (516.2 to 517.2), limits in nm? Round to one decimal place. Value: 1.5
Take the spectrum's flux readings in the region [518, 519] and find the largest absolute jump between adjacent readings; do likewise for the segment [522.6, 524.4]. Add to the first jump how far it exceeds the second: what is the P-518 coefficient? 1.2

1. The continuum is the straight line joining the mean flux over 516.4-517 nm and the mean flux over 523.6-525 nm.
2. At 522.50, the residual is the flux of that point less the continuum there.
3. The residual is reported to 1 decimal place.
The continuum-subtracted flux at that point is -0.5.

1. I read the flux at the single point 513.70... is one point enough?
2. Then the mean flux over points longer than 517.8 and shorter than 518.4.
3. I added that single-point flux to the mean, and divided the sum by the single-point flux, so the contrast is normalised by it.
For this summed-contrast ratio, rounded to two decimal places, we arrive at 1.99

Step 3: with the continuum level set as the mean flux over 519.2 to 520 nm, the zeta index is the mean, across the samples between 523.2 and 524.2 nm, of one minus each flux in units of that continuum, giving 0.02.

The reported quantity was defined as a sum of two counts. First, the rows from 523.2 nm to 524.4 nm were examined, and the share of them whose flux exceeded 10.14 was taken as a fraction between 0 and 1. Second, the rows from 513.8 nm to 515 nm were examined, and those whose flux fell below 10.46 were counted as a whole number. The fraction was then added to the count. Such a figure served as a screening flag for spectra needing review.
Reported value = 4.83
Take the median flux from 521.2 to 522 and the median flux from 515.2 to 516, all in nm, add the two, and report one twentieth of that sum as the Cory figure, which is 1.03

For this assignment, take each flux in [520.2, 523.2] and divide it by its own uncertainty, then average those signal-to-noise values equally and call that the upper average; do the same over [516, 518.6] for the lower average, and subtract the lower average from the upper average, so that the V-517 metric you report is 3.4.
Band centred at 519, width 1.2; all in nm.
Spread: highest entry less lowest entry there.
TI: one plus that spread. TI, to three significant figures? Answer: 2.47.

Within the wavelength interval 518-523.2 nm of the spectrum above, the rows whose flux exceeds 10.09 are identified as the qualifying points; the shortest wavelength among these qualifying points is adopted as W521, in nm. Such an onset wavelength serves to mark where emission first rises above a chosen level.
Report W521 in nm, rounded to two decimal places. 519.10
